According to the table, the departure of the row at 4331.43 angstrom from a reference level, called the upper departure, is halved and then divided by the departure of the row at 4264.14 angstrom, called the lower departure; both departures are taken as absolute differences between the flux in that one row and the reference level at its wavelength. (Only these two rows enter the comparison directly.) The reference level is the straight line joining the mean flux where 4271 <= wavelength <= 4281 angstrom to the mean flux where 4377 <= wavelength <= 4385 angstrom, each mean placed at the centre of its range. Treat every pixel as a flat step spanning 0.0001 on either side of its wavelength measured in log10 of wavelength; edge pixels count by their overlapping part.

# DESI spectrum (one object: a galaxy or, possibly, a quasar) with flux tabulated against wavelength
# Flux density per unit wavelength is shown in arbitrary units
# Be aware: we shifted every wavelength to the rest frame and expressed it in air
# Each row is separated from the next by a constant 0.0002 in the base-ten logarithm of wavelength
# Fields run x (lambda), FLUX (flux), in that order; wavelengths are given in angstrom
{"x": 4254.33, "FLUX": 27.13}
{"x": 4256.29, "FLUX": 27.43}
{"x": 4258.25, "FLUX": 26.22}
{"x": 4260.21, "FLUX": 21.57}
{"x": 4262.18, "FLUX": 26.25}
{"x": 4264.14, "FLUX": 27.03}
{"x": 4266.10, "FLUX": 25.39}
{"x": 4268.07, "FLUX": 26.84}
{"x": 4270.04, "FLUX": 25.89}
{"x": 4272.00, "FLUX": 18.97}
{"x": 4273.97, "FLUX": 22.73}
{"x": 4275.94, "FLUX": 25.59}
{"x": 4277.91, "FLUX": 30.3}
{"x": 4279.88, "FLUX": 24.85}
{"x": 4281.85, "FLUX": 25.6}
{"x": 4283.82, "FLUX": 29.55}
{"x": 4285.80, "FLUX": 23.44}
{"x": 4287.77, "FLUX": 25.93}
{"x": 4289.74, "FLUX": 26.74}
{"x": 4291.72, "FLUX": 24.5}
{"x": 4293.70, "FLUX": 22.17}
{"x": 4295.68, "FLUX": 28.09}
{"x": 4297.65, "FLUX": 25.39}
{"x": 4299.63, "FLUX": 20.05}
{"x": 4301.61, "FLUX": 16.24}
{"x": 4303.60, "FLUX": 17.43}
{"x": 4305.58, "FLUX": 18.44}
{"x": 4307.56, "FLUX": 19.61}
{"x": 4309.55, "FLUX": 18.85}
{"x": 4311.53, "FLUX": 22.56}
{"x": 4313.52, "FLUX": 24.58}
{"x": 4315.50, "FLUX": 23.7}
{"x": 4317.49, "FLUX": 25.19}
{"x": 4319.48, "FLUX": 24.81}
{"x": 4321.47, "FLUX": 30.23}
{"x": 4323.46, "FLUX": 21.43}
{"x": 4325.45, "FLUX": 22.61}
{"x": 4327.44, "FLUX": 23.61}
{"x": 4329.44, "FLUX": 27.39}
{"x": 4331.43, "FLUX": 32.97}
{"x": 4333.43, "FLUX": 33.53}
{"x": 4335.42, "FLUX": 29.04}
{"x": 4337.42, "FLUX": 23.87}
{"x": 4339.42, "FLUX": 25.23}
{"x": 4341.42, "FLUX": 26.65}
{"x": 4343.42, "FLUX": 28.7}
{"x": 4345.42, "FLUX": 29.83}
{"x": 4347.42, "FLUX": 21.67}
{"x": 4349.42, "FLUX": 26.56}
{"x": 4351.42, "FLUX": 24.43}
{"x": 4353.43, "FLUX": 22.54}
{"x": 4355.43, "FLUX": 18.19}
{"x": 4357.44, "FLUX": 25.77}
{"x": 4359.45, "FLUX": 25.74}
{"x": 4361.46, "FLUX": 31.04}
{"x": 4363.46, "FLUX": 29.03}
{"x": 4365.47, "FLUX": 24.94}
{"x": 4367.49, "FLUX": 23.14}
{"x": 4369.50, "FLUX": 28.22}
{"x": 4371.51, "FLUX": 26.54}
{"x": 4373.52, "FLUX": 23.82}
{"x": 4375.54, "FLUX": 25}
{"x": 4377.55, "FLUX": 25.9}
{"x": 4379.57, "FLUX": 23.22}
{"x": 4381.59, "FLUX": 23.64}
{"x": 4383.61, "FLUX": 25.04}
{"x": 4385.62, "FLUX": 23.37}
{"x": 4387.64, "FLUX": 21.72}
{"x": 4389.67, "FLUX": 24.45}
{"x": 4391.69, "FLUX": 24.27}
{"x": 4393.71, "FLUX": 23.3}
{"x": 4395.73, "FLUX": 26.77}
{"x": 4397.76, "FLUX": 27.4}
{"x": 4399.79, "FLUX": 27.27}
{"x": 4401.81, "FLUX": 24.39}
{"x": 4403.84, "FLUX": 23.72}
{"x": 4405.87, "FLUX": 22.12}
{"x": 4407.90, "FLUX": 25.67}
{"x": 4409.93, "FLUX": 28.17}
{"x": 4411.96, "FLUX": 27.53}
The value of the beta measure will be 1.7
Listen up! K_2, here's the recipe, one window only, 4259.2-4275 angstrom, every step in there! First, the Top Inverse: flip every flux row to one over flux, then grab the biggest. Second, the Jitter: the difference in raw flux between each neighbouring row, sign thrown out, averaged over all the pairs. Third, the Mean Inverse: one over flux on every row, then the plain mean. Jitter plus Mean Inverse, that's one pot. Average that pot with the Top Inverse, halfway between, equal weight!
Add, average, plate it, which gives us 1.5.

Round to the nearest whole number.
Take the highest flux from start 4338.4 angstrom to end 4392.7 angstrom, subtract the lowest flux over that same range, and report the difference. 13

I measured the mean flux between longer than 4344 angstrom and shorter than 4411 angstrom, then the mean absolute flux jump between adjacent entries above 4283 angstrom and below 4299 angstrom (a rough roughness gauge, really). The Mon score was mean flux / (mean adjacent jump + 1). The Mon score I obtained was 5.93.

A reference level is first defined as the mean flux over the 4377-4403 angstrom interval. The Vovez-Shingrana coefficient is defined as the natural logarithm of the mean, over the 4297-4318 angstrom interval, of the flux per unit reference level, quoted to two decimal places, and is -0.16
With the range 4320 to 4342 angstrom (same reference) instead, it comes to 0.09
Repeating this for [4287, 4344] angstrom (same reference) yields -0.01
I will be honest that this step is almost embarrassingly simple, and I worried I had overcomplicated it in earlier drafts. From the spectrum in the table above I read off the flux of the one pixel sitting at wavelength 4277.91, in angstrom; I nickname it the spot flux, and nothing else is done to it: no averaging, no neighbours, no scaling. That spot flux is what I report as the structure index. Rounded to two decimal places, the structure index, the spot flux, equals 30.30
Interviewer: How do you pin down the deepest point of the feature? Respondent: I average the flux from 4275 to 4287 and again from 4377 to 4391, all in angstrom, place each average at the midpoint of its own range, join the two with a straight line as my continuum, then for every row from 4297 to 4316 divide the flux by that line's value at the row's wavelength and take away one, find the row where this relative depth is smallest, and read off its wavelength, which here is 4301.61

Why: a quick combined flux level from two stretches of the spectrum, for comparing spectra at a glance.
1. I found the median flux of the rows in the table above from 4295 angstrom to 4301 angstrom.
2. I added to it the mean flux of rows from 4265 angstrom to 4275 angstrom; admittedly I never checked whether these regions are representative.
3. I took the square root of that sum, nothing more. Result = 7.03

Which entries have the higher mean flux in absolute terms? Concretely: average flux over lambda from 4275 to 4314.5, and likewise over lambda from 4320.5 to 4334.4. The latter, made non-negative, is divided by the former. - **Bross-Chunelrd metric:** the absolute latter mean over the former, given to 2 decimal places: 1.17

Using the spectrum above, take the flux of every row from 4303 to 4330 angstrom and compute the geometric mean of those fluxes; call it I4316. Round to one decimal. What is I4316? 22.6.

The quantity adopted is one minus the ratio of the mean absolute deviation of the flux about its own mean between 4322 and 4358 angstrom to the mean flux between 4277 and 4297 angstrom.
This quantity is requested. 0.879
